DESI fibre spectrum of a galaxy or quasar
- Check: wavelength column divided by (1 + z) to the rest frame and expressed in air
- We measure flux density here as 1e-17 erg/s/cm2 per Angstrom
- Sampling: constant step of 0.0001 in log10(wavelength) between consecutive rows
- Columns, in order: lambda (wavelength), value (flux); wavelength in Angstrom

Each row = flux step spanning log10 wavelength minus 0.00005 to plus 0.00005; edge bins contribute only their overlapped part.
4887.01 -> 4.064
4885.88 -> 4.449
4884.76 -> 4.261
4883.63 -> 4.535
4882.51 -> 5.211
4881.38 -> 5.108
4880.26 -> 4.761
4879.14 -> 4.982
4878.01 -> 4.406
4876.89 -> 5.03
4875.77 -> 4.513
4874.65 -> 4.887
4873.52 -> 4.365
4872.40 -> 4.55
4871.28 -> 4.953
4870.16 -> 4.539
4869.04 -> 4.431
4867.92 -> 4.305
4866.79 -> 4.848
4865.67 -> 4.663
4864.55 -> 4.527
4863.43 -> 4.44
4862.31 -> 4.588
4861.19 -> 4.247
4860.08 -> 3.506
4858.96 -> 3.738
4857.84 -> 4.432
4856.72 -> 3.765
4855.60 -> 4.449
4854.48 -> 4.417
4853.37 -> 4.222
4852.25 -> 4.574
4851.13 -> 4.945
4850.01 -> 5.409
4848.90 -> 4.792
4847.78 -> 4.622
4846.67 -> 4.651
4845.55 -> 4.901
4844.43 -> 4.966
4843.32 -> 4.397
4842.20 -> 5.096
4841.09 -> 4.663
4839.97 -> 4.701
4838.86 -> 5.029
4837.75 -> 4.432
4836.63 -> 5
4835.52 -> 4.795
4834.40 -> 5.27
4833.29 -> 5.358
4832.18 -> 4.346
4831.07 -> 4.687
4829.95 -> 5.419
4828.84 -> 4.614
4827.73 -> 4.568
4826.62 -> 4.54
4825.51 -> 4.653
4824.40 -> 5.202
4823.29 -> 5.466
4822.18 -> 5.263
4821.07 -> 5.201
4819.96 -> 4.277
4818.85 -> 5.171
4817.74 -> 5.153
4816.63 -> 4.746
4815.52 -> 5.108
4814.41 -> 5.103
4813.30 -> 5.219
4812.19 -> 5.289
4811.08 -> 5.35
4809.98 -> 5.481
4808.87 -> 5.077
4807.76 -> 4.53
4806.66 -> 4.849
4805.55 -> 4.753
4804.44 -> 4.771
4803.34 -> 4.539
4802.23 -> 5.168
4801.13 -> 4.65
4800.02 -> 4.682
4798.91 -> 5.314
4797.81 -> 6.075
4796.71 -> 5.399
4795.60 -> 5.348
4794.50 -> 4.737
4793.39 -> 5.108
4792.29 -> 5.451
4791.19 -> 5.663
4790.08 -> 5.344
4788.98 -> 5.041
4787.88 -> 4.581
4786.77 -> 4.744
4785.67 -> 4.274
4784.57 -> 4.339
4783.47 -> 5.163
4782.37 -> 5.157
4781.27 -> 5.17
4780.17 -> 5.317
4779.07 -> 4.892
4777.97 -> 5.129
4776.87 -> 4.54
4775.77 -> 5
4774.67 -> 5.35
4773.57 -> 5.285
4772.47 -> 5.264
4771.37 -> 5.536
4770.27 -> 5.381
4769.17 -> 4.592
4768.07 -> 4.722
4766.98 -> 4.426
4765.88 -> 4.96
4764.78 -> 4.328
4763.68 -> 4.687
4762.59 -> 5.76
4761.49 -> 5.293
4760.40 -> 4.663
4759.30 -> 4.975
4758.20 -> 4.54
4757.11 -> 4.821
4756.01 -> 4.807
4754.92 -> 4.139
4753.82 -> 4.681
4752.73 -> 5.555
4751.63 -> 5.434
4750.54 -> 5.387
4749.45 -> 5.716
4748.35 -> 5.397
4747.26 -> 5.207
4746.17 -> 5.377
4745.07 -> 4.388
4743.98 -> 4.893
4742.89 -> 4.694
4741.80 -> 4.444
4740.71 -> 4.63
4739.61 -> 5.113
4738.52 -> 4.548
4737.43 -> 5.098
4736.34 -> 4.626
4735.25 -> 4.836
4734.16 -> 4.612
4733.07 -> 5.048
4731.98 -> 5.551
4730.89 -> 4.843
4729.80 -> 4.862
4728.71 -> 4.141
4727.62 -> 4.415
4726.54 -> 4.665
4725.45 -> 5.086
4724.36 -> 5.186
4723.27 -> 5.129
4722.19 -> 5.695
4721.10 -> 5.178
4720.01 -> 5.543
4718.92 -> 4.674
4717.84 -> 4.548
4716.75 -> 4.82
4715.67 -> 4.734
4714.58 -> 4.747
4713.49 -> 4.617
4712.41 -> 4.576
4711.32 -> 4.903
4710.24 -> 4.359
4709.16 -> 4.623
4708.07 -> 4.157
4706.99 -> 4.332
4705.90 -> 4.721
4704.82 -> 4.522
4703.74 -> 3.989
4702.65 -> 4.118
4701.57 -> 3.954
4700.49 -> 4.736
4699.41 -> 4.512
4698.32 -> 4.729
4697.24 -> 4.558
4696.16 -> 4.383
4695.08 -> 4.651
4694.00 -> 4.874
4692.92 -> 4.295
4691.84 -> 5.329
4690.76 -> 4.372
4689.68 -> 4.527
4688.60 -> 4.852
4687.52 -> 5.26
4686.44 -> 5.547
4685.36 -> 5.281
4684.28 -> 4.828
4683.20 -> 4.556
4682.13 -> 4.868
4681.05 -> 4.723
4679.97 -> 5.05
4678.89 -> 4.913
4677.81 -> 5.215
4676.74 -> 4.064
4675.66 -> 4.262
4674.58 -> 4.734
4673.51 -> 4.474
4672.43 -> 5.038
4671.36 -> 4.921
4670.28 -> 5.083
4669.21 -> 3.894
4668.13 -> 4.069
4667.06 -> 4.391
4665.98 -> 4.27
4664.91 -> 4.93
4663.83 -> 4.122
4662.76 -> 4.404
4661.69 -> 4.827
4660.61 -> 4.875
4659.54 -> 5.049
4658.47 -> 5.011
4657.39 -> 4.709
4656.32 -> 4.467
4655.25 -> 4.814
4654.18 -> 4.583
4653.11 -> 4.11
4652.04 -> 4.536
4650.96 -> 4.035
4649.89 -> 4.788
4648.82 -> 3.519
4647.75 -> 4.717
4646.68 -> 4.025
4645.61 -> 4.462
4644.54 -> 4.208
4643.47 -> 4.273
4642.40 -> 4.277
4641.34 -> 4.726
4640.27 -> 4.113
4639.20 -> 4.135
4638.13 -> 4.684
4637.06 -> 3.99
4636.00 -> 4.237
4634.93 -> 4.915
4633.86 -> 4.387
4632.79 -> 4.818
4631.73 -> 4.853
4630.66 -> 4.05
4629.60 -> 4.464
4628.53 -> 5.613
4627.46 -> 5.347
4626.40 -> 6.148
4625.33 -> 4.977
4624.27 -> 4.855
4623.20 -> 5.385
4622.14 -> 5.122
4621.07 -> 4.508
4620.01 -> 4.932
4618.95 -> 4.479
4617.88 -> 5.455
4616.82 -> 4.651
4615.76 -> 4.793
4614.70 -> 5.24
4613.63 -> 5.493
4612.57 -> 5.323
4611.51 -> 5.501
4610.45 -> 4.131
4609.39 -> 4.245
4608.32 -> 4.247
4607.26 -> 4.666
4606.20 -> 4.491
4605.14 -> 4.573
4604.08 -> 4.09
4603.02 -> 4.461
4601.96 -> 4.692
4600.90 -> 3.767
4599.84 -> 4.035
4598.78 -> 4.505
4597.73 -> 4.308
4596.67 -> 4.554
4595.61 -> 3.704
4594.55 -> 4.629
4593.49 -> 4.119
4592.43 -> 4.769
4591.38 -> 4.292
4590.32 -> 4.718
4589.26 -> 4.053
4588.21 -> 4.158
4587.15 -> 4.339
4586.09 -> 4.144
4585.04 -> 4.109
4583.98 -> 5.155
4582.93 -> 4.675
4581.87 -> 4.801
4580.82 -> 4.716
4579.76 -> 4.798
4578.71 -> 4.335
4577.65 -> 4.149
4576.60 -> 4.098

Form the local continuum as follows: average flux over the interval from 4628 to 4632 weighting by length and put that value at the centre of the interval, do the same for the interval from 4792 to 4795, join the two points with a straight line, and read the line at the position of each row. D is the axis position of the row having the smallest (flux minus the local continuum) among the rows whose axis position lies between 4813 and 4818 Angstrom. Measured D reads 4816.63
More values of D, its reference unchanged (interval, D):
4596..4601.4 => 4600.90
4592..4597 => 4595.61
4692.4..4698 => 4692.92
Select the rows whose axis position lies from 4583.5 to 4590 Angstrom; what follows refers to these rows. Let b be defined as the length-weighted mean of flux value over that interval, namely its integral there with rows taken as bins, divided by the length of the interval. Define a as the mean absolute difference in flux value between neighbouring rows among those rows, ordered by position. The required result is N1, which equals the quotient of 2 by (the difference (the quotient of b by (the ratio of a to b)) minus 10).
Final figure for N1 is 0.04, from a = 0.31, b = 4.3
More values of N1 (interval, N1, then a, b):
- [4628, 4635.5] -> 0.07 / 0.56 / 4.7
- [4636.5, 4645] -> 0.05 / 0.34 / 4.3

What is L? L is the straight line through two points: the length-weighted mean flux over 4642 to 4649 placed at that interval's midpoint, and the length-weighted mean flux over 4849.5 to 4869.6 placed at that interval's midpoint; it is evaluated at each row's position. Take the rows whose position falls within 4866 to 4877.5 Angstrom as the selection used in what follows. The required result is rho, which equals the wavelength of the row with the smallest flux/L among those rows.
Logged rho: 4867.92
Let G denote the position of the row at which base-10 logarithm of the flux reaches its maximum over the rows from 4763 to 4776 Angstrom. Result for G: 4771.37 Angstrom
